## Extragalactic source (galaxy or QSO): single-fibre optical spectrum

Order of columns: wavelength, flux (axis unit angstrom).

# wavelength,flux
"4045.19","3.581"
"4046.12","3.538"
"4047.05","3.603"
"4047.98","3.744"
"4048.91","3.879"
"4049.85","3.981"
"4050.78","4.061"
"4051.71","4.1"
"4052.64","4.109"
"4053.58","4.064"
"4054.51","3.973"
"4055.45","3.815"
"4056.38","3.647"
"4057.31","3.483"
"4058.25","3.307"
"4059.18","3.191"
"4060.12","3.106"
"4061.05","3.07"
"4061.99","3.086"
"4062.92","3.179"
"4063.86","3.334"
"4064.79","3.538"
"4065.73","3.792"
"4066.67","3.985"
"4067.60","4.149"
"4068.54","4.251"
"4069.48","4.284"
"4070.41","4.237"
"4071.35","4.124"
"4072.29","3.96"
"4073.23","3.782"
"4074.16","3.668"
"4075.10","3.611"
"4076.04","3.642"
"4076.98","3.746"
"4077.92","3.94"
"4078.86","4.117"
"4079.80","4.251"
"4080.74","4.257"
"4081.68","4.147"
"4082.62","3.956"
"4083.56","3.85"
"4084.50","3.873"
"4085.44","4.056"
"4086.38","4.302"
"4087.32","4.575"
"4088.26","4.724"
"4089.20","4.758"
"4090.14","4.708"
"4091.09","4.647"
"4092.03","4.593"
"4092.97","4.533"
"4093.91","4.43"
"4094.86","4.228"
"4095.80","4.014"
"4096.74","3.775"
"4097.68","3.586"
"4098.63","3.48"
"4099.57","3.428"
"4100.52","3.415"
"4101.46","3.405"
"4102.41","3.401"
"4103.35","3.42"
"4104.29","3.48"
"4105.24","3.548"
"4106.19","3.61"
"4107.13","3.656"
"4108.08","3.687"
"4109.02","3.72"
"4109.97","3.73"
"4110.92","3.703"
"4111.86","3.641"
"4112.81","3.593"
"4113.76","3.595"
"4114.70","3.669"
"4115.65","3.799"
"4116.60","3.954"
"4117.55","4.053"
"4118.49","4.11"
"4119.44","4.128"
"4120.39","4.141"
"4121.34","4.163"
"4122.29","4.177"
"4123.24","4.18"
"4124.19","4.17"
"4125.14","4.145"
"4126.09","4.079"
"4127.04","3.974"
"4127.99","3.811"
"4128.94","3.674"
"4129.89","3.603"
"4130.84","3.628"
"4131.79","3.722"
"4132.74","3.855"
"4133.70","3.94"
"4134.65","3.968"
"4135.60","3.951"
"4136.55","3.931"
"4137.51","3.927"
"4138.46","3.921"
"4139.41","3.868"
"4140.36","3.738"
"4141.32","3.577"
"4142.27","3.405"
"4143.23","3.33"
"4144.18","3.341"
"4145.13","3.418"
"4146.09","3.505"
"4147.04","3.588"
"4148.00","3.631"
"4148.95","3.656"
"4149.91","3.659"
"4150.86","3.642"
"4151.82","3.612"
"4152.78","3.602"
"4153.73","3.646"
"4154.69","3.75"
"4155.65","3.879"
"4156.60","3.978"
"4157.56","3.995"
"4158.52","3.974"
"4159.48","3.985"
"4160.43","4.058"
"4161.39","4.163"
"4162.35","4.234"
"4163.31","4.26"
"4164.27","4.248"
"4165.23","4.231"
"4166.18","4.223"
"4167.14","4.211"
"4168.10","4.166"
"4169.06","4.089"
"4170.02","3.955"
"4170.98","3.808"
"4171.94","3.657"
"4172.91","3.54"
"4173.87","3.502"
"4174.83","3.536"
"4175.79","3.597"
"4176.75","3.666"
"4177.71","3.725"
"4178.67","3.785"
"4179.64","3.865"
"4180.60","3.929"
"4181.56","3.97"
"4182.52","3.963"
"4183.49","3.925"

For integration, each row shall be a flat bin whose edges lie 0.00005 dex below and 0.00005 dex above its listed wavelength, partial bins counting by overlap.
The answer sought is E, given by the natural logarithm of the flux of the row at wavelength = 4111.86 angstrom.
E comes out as 1.29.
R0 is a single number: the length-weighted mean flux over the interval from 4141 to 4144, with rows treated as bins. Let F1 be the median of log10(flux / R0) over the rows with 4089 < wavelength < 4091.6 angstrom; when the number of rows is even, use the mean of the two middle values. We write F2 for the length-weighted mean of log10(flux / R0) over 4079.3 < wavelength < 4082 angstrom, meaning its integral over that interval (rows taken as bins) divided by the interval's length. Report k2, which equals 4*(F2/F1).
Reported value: 3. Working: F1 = 0.14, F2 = 0.09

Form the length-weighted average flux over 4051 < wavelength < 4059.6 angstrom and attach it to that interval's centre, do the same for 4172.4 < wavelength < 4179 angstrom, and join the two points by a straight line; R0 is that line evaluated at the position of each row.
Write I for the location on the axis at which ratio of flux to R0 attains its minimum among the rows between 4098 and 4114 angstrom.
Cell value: 4102.41 angstrom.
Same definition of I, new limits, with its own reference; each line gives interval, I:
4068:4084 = 4075.10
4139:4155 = 4143.23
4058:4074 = 4061.05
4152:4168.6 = 4152.78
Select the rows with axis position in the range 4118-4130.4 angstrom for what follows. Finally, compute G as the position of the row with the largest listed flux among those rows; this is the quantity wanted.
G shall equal 4123.24 angstrom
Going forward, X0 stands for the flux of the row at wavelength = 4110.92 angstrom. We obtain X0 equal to 3.703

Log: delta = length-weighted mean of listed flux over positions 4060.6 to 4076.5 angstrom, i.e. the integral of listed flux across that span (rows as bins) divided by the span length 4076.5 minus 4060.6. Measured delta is 3.75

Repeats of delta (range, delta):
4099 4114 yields 3.56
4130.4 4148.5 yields 3.70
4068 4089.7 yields 4.09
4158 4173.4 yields 4.05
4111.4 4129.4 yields 3.95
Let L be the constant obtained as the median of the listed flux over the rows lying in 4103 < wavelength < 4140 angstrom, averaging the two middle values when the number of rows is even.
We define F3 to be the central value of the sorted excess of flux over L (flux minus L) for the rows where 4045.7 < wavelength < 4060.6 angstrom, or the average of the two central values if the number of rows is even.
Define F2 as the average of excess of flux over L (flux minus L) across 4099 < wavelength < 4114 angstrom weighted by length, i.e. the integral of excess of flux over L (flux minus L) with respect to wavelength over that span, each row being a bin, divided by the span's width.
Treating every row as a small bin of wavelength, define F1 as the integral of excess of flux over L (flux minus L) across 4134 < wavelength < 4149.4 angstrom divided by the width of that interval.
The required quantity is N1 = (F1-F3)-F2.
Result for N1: 0.19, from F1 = -0.18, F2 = -0.29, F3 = -0.08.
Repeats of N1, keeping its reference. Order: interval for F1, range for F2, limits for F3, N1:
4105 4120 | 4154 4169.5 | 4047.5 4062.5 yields -0.24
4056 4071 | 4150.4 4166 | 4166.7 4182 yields -0.29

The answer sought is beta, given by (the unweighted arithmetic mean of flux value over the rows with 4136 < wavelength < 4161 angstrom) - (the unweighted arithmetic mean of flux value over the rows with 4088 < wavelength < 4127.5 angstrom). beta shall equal -0.22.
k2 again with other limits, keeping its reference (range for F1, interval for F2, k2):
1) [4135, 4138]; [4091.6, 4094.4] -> 8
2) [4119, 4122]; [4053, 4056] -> 3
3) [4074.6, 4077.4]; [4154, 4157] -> 8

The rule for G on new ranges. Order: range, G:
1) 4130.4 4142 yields 4134.65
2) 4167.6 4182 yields 4168.10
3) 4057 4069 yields 4068.54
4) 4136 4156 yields 4136.55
